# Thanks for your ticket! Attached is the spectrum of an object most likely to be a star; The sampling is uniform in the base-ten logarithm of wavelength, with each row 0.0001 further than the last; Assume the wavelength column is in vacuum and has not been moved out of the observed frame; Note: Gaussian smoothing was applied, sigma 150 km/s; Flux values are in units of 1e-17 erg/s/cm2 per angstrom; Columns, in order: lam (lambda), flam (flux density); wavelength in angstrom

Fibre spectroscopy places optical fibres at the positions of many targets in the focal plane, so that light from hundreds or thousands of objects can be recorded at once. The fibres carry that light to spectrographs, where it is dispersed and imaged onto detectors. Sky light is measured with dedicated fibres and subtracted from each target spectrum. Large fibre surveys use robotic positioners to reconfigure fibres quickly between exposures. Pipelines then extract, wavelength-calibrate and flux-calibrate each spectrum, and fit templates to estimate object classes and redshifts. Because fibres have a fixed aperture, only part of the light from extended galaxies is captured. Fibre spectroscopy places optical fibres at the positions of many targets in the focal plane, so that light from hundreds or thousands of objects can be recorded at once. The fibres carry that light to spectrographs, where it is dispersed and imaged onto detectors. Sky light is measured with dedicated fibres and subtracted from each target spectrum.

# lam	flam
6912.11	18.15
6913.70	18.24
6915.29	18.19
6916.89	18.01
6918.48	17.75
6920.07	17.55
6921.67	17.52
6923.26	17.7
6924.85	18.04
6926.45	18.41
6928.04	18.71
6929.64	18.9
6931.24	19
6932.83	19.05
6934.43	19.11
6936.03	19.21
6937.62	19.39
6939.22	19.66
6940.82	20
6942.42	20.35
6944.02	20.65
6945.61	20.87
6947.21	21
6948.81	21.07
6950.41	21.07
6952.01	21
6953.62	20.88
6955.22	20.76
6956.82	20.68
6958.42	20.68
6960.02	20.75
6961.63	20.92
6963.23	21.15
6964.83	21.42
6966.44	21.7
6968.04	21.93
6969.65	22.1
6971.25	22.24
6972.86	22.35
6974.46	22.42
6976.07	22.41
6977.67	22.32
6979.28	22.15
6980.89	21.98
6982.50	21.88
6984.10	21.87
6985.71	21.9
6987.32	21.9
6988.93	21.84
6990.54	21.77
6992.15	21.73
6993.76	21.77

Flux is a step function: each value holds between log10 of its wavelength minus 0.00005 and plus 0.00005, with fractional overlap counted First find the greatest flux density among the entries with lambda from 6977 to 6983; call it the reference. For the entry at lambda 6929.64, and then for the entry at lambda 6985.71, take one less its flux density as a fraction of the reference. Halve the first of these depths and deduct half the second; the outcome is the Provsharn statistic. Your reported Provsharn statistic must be 0.067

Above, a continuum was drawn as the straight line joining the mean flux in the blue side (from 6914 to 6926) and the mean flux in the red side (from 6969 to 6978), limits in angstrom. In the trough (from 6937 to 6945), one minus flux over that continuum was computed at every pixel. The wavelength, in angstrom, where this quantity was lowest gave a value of 6944.02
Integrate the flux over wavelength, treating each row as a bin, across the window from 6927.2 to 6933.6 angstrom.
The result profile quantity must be 121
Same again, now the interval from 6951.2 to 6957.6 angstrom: 133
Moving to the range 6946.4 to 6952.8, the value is 135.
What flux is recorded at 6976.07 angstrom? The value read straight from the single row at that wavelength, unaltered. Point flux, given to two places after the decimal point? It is 22.41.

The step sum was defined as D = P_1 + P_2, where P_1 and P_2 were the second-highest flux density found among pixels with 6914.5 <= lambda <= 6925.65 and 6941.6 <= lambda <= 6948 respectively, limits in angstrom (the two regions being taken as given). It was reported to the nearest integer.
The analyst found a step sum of 39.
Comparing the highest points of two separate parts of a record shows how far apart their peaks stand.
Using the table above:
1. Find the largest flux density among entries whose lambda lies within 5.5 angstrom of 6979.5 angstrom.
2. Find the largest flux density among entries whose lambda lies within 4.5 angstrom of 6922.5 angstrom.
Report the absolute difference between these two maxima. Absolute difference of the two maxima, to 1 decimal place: 4.0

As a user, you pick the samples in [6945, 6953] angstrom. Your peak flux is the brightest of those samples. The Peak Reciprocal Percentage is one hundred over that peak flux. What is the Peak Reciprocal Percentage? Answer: 4.7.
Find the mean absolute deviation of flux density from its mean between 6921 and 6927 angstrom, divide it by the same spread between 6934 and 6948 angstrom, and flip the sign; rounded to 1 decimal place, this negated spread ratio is -0.5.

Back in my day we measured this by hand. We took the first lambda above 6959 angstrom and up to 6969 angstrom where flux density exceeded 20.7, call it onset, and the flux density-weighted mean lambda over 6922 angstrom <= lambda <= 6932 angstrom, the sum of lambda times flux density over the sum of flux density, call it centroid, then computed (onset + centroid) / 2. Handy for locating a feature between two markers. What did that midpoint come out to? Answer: 6943.7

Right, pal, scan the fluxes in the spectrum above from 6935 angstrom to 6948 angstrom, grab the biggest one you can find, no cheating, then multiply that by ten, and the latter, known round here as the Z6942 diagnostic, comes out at 210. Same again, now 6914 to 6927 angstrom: 184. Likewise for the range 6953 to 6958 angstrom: 209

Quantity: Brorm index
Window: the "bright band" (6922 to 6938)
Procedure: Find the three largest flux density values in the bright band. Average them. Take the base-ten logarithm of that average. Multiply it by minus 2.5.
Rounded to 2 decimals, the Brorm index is -3.21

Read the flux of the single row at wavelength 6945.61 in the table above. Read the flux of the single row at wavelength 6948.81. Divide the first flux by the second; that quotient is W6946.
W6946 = 0.99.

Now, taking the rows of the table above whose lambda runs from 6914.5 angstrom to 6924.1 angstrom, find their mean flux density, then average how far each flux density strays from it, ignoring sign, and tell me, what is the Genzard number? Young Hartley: 0.21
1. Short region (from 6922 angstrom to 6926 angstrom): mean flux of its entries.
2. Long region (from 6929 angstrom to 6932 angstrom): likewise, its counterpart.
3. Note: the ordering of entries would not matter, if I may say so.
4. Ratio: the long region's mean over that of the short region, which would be 1.06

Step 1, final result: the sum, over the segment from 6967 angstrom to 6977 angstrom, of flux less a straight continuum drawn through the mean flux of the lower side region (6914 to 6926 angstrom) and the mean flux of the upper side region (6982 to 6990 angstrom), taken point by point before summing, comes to 7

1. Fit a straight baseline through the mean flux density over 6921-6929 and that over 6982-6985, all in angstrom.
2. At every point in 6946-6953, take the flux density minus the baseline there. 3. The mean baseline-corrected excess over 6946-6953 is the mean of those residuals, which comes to 1.3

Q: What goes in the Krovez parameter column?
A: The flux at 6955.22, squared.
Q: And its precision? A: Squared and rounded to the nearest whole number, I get 431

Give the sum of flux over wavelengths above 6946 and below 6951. 63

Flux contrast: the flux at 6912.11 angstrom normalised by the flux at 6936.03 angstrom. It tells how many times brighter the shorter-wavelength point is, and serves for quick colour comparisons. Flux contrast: 0.94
